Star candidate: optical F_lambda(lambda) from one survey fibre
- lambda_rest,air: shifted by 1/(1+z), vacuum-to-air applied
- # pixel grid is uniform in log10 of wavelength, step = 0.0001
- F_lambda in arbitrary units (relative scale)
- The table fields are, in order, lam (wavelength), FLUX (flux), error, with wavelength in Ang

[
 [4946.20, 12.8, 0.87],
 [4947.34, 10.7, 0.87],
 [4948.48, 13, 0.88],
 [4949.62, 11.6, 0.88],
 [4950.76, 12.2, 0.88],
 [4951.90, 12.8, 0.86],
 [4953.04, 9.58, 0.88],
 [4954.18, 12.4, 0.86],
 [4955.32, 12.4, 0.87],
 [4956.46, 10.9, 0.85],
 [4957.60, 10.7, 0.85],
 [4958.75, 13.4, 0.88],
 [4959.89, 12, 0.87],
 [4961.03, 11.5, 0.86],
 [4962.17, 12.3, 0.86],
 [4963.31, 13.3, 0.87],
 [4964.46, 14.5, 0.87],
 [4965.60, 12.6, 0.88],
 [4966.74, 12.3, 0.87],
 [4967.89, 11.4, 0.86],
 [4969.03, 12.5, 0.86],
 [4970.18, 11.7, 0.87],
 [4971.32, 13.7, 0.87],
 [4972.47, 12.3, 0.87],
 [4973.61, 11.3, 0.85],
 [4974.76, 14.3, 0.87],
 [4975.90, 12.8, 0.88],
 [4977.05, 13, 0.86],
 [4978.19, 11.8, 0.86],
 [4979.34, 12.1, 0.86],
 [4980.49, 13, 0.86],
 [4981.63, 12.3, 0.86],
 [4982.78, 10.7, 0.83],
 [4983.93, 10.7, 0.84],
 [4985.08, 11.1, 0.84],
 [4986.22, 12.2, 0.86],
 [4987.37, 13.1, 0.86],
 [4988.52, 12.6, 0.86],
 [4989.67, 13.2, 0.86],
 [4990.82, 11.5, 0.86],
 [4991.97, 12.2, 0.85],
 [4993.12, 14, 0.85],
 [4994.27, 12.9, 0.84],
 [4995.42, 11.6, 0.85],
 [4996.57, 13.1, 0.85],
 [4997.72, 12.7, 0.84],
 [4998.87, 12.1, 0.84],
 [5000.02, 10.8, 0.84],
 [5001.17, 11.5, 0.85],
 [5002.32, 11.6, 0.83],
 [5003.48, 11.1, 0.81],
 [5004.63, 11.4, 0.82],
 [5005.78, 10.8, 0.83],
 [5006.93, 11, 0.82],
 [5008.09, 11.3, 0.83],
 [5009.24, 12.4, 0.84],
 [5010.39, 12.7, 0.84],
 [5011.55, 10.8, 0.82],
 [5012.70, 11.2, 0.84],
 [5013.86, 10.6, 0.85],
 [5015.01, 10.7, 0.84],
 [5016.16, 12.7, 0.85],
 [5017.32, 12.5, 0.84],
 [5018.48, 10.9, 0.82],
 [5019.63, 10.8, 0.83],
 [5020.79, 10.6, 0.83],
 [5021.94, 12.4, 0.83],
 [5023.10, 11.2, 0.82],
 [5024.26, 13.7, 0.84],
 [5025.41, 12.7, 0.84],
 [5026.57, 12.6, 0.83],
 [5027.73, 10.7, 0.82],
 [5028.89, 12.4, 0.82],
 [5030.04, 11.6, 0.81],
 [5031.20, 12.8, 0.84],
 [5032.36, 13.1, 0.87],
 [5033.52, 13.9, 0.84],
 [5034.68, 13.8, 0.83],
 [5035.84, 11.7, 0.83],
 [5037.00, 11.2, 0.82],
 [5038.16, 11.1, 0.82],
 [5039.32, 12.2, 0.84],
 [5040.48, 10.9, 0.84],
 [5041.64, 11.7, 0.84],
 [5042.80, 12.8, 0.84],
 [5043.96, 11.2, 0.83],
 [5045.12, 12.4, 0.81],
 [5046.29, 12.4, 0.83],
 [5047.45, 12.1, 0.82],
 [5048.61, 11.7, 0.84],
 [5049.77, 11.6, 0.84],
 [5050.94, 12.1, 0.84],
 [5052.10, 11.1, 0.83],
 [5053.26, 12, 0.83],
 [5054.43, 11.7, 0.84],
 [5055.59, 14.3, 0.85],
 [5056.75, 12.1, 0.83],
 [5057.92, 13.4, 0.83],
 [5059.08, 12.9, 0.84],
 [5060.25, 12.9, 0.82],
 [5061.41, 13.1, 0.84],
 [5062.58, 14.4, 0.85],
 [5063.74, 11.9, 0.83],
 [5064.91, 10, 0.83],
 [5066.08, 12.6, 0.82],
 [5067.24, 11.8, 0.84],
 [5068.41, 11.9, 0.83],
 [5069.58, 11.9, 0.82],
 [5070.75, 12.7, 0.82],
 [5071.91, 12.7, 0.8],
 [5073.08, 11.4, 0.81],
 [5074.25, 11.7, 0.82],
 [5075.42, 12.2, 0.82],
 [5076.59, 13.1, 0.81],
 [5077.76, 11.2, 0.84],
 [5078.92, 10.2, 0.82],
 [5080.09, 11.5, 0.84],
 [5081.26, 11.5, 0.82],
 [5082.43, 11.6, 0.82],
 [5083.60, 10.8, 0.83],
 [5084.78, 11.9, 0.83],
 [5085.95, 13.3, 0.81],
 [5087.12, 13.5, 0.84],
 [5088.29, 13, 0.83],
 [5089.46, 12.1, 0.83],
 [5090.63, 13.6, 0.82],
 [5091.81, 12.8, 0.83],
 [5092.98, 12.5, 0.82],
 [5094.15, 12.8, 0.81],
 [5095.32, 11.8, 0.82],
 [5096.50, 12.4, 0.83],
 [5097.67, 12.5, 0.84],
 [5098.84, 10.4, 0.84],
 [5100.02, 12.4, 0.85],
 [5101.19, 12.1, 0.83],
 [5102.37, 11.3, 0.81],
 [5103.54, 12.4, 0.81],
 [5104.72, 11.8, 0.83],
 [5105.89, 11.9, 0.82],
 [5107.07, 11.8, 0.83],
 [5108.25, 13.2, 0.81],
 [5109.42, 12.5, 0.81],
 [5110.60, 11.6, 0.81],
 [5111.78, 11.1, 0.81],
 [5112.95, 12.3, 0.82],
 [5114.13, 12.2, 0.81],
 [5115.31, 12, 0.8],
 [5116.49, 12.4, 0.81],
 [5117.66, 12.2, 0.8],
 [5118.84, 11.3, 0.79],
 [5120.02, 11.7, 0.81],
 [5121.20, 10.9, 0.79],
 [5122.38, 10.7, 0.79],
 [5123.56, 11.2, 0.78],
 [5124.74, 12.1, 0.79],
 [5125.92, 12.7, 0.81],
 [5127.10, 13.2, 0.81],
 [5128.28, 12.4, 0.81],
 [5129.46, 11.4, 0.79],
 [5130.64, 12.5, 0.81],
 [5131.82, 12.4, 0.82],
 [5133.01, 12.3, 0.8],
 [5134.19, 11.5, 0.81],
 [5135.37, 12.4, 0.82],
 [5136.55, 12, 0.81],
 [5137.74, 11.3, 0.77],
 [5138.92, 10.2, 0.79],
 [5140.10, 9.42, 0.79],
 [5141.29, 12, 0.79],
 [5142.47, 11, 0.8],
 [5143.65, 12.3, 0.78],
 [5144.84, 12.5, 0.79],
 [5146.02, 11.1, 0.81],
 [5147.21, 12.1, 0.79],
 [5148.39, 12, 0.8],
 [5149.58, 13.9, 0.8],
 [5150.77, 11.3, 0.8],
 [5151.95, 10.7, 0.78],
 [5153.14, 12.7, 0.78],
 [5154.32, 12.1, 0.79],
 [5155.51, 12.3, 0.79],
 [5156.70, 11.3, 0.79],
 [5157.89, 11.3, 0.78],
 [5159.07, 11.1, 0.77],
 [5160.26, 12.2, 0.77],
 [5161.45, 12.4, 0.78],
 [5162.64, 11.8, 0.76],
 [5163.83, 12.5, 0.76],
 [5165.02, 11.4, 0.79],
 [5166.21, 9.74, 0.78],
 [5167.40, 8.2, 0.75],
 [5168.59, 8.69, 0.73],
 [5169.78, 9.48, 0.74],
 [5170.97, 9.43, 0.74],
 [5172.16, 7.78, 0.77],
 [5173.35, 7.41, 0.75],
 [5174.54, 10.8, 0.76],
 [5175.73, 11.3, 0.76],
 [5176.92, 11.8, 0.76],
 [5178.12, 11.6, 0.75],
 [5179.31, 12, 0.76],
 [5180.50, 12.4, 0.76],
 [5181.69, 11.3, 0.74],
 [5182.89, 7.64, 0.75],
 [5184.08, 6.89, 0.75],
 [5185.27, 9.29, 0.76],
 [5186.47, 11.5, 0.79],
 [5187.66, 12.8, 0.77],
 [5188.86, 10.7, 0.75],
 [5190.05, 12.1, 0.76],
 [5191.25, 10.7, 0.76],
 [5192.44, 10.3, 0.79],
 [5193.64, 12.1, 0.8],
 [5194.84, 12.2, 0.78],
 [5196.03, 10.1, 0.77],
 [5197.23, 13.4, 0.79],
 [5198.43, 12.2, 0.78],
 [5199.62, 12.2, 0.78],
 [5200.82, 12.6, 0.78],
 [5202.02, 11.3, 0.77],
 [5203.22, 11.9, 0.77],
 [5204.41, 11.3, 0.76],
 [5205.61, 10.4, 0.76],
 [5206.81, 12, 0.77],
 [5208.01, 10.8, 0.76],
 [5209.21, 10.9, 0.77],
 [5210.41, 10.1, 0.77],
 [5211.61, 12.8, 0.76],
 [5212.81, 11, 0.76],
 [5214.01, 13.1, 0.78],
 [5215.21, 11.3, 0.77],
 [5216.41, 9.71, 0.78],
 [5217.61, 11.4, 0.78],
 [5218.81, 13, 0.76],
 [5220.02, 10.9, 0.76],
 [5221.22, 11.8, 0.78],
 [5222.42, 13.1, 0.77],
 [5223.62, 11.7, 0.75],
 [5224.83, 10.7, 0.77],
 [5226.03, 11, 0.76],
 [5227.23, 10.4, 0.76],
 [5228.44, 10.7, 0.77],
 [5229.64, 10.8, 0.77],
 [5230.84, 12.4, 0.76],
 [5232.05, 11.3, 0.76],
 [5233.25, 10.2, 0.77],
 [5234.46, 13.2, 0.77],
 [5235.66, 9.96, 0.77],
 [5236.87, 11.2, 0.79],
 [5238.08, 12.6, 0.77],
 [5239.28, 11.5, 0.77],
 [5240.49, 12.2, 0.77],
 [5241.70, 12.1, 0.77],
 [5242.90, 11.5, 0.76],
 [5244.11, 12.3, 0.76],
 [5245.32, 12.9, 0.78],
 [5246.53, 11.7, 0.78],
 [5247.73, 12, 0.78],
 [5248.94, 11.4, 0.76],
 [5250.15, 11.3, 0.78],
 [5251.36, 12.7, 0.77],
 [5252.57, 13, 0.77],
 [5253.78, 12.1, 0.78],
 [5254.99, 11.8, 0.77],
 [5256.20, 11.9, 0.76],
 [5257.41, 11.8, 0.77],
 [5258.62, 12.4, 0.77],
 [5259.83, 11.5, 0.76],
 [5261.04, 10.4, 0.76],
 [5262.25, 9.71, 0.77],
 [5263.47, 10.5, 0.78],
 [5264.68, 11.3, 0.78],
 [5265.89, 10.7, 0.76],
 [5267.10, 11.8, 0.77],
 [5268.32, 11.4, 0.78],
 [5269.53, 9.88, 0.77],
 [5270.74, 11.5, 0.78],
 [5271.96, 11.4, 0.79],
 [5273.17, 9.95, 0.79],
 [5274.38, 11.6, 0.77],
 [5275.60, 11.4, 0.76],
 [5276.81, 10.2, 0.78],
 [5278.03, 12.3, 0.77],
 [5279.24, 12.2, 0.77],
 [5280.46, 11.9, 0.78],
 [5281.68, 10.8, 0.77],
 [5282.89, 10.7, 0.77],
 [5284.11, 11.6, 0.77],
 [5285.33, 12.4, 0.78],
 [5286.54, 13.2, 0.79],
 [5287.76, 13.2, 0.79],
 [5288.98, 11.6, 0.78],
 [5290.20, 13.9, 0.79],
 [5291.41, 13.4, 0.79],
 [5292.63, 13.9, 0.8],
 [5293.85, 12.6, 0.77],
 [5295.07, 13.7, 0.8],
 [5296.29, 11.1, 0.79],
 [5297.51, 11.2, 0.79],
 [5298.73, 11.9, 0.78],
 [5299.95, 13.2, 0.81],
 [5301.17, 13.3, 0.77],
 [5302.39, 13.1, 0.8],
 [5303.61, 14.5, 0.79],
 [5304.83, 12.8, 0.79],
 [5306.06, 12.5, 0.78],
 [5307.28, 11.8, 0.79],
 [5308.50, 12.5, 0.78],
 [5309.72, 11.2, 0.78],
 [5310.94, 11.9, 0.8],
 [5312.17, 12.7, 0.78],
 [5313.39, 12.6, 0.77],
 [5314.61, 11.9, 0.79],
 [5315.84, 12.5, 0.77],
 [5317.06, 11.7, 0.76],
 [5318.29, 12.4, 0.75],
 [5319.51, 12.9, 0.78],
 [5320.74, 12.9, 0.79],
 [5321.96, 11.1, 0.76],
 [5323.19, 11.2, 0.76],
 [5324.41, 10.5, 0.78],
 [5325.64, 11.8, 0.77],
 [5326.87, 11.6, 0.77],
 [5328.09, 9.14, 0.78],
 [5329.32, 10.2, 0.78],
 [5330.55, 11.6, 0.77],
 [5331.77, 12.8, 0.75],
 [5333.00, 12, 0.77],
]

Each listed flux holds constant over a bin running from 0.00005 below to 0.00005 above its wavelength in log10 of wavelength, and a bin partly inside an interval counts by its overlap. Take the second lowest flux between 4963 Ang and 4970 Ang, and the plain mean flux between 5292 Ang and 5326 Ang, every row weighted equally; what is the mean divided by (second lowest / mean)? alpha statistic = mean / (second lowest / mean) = 12.4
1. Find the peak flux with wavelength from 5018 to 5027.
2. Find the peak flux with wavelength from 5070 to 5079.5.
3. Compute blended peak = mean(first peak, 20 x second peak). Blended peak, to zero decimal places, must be 138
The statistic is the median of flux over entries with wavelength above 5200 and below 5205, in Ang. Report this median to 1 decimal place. 11.6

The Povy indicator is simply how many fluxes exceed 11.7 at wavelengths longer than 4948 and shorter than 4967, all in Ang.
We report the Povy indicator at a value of 12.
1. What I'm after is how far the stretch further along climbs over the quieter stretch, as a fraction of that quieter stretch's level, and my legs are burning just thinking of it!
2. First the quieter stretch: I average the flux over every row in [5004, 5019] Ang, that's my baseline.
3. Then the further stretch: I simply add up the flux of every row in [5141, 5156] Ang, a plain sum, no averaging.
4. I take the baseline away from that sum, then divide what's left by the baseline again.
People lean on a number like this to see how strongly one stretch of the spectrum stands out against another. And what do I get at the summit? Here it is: 12.6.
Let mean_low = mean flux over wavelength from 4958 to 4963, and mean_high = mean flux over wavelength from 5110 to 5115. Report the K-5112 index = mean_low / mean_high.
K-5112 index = 1.04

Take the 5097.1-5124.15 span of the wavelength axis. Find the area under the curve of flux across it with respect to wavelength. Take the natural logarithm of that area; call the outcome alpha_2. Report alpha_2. 5.77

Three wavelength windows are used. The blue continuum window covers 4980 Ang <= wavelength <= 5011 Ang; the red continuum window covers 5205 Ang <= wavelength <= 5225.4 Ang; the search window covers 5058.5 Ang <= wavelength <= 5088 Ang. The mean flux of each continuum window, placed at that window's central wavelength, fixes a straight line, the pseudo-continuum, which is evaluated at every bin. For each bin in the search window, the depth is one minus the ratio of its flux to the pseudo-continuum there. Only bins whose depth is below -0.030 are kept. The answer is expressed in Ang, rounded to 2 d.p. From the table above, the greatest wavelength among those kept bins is 5087.12 Ang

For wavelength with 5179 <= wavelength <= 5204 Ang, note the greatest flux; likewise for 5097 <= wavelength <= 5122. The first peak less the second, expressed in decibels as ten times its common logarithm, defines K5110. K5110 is -7.0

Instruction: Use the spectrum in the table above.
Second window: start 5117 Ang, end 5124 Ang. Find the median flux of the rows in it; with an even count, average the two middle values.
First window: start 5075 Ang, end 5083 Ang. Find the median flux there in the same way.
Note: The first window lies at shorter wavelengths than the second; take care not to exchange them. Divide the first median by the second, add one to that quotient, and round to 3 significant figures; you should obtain 2.02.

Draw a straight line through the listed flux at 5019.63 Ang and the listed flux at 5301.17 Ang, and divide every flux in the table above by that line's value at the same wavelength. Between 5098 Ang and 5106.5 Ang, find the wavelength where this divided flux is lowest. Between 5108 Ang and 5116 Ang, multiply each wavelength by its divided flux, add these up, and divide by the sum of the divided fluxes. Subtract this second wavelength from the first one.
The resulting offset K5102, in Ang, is -12.9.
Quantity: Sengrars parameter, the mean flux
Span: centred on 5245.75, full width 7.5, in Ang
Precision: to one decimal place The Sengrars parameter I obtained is 12.0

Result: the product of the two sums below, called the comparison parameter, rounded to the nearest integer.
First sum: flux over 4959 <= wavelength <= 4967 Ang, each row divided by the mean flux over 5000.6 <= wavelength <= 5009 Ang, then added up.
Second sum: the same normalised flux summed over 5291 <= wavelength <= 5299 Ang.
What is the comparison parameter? 61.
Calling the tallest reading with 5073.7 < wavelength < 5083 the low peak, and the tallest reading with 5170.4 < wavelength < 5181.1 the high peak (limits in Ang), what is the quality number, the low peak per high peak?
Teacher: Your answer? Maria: 1.06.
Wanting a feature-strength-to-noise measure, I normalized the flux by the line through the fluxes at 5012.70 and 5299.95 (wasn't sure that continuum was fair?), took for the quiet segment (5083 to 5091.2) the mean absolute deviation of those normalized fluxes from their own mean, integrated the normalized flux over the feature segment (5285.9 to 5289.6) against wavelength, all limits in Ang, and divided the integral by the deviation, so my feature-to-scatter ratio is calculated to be 49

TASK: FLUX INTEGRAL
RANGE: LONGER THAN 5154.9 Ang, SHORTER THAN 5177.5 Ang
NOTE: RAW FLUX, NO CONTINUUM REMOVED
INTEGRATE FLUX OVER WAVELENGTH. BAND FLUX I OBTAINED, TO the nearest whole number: 239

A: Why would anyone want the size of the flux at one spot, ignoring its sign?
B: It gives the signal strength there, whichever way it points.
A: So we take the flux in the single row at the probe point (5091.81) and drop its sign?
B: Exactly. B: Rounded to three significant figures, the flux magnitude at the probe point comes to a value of 12.8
